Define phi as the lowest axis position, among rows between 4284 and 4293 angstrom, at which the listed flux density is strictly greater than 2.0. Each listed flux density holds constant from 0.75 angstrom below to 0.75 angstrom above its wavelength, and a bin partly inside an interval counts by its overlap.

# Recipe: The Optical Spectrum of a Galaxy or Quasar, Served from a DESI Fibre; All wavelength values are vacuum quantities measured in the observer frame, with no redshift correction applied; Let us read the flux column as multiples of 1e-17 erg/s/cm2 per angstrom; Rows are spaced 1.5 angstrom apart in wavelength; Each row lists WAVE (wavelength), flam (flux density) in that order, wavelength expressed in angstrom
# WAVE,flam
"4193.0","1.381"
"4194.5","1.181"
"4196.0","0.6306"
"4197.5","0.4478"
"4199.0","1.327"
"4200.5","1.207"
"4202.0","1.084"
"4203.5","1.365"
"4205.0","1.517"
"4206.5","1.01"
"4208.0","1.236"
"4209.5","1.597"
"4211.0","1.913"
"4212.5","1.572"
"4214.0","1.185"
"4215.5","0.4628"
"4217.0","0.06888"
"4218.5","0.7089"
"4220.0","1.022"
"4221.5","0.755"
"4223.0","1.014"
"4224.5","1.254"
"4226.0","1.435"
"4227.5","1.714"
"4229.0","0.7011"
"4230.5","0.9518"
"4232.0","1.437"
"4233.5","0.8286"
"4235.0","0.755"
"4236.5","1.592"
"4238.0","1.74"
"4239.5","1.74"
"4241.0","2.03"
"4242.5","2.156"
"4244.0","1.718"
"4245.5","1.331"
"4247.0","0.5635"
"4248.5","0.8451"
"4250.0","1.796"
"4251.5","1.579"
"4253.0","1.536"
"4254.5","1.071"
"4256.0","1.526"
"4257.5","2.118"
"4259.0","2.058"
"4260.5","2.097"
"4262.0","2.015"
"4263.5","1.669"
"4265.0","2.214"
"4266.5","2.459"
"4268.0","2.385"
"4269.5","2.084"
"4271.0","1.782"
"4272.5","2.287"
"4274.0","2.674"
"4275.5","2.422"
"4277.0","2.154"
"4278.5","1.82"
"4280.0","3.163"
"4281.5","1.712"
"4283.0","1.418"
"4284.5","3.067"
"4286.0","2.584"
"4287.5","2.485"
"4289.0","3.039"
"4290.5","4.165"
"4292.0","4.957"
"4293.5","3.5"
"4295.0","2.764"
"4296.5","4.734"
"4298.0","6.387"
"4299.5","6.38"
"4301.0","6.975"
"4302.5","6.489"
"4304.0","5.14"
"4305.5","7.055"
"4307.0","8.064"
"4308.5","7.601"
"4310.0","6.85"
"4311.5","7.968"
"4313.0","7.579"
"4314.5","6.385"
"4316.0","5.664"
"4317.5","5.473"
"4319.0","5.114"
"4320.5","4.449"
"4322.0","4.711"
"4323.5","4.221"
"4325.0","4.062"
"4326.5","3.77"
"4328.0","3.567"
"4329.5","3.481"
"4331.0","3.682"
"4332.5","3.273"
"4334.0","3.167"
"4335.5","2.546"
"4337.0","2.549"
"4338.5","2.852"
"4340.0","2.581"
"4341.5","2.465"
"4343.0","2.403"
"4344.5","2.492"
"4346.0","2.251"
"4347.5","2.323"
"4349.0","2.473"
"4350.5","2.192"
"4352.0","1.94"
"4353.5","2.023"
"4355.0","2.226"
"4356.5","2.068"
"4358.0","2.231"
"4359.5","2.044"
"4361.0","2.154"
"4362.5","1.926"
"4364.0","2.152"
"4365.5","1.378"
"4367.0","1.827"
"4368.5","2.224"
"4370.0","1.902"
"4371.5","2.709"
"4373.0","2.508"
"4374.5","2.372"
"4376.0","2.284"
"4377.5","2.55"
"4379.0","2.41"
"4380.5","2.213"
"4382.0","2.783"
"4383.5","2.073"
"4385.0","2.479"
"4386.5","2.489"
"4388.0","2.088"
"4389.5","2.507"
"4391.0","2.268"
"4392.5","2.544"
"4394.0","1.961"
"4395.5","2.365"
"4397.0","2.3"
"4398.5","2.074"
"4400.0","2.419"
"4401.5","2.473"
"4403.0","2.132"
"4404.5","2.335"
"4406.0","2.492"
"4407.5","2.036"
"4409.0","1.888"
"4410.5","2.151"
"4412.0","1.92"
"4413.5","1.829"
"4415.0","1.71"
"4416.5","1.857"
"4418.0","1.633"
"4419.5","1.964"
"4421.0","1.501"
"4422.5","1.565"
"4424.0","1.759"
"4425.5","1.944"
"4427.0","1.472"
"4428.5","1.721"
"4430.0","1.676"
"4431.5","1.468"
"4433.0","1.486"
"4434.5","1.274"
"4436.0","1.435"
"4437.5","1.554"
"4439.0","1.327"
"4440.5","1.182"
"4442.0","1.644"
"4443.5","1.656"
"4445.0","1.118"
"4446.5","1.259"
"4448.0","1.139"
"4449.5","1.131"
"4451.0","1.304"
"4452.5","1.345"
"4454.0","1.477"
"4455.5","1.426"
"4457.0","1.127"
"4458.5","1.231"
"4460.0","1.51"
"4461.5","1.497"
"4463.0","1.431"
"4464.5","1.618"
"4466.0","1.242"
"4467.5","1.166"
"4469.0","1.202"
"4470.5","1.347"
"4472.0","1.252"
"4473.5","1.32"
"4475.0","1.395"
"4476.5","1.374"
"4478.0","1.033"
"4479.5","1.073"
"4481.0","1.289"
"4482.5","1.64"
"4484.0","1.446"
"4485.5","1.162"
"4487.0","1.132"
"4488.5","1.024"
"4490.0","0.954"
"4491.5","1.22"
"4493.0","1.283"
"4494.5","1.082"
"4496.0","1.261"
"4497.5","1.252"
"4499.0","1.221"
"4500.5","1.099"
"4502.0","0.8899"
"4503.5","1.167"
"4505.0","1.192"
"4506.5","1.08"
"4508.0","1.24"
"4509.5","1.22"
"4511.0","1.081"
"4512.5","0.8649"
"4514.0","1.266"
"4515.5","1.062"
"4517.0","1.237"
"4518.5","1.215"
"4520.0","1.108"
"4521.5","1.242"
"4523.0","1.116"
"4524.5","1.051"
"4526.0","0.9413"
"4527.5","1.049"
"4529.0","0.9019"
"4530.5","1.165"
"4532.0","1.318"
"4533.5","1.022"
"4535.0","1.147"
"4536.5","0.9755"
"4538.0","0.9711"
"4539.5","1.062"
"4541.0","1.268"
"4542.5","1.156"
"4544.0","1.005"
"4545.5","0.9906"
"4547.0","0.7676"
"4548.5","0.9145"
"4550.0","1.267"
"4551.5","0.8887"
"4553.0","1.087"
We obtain 4284.5 angstrom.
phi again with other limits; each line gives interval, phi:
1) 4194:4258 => 4241.0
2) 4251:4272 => 4257.5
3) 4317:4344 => 4317.5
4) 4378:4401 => 4379.0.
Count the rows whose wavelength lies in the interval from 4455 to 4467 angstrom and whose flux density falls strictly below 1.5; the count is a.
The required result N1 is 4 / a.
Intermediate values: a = 6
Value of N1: 0.67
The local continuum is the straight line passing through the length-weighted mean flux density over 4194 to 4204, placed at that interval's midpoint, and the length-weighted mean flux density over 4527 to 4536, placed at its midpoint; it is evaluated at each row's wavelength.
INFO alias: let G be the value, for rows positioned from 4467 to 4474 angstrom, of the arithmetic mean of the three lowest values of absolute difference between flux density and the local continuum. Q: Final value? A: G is 0.12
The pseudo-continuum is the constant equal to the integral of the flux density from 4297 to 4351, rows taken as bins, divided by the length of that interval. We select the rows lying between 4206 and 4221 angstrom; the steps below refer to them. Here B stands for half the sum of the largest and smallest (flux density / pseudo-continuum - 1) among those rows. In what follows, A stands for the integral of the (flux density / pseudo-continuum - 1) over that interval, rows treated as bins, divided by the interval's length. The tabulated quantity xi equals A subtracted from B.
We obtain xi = -0.018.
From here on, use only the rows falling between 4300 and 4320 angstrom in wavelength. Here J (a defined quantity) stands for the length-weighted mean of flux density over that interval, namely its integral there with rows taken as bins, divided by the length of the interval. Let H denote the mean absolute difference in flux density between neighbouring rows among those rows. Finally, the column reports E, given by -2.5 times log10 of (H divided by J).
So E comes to 2.25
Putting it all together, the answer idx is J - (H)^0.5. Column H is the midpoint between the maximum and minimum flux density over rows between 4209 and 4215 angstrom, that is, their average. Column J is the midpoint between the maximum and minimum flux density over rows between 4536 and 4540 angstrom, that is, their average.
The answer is 0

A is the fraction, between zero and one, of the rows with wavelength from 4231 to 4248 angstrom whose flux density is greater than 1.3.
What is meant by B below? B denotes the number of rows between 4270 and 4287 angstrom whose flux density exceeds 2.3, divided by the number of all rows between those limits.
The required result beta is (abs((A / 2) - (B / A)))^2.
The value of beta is 0.07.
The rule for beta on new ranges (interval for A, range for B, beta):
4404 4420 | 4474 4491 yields 0.25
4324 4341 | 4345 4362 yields 0.10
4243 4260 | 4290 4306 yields 1.02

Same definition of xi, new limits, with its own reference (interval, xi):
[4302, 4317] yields -0.057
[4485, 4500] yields -0.009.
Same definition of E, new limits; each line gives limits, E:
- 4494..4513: 2.39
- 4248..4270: 1.91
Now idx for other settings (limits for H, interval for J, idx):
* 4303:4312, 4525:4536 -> -1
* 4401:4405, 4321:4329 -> 3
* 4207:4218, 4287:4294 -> 3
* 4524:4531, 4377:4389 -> 1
